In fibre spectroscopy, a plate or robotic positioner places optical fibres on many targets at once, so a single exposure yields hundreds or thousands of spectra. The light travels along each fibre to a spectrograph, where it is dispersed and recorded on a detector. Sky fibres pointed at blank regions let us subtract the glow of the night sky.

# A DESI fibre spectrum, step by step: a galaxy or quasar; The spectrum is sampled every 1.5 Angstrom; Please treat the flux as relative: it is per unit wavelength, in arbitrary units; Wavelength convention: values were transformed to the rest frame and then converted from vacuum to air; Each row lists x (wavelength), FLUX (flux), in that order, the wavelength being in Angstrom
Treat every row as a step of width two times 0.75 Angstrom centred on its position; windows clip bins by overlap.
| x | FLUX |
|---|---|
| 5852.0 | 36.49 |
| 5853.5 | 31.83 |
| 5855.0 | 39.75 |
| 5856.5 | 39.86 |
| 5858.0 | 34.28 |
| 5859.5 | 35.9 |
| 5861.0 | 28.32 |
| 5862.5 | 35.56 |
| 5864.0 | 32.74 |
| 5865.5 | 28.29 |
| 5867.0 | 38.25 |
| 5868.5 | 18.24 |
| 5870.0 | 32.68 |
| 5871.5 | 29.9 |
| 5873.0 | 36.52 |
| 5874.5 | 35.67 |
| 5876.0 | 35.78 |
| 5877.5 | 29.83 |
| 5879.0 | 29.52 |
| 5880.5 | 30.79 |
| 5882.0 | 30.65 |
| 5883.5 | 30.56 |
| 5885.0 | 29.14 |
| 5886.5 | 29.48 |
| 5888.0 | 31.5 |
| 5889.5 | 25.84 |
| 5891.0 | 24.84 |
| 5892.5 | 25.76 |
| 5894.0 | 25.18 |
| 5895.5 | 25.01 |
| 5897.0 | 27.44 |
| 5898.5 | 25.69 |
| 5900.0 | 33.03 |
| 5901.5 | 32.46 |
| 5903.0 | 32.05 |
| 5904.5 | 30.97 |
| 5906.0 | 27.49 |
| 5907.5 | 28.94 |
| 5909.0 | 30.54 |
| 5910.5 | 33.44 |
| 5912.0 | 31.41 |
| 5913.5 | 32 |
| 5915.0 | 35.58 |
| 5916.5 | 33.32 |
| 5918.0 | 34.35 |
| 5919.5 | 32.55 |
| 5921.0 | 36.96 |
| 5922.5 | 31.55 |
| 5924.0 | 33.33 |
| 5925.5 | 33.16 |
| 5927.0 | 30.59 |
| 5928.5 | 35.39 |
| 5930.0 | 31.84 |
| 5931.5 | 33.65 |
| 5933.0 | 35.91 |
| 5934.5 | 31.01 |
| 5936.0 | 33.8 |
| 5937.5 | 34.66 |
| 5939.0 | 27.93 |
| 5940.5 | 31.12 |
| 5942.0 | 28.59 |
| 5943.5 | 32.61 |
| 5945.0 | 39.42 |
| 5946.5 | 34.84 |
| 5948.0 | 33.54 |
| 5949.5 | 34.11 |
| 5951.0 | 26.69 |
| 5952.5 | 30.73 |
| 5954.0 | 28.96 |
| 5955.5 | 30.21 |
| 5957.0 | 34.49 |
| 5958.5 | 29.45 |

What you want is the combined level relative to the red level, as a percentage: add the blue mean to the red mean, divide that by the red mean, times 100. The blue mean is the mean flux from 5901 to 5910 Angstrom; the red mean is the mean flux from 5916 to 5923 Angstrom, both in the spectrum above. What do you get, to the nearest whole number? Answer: 190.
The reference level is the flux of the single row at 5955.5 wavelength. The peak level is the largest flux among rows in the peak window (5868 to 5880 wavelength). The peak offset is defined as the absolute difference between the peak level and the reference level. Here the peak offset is 6.3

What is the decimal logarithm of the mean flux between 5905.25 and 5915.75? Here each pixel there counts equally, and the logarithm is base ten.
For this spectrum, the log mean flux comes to 1.50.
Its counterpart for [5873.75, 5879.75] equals 1.51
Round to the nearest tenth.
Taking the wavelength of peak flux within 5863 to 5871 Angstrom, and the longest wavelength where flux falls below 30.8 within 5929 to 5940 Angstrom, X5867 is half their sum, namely 5903.0 Angstrom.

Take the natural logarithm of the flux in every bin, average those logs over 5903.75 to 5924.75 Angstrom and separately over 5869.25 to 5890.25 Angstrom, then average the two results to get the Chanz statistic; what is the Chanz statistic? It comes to 3.456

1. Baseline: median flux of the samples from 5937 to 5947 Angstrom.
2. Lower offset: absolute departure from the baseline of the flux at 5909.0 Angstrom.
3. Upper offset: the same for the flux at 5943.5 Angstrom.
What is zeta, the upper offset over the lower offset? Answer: 0.0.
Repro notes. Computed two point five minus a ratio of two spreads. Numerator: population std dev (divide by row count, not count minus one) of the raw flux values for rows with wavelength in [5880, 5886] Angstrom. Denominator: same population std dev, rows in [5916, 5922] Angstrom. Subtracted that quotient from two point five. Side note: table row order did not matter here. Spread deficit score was 2.10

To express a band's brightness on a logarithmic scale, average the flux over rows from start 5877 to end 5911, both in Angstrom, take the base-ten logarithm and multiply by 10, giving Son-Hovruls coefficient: 14.64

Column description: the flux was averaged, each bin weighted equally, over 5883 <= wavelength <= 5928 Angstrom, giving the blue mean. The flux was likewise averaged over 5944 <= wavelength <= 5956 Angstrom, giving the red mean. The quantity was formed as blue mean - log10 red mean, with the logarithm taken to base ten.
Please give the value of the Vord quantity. 29.0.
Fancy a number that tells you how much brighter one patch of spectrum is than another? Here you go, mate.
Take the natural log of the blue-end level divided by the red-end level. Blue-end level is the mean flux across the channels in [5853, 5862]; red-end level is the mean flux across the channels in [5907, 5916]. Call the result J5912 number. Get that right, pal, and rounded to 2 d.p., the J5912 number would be 0.09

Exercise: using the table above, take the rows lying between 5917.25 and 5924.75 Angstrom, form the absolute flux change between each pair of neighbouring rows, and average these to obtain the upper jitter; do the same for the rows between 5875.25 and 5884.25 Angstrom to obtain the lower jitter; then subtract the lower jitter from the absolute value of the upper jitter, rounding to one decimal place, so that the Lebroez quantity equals 1.8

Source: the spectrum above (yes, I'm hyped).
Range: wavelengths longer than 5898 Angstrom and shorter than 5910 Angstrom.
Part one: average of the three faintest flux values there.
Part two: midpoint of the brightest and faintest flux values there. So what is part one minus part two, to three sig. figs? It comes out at -1.99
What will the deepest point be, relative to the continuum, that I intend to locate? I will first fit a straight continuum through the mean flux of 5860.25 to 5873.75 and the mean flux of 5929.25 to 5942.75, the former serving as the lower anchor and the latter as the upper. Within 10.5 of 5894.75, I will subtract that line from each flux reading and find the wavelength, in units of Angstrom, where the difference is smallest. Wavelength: 5891.0 Angstrom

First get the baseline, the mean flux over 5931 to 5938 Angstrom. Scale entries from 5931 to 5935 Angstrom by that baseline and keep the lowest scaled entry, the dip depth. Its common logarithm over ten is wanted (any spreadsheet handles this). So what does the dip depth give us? -0.0037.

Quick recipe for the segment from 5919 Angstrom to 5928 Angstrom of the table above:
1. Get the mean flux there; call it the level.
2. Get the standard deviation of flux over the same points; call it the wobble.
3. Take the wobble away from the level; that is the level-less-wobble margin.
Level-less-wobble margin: 31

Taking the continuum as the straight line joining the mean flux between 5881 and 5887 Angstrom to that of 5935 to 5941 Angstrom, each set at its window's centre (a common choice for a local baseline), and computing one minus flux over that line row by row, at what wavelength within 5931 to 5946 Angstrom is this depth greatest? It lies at 5939.0 Angstrom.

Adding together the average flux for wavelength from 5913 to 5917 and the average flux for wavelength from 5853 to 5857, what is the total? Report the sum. 71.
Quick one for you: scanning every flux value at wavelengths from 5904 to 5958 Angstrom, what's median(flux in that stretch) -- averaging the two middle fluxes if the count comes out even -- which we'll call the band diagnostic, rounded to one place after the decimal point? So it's 32.6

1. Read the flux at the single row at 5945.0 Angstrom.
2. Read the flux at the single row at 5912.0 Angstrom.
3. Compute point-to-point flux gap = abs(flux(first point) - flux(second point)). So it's 8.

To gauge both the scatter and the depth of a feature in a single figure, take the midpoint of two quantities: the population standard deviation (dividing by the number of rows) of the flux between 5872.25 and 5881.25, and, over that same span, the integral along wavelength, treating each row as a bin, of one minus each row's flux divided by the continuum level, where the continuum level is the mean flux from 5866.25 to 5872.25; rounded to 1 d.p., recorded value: 1.0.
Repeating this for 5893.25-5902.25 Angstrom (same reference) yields 1.9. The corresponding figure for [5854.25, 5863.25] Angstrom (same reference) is 1.1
